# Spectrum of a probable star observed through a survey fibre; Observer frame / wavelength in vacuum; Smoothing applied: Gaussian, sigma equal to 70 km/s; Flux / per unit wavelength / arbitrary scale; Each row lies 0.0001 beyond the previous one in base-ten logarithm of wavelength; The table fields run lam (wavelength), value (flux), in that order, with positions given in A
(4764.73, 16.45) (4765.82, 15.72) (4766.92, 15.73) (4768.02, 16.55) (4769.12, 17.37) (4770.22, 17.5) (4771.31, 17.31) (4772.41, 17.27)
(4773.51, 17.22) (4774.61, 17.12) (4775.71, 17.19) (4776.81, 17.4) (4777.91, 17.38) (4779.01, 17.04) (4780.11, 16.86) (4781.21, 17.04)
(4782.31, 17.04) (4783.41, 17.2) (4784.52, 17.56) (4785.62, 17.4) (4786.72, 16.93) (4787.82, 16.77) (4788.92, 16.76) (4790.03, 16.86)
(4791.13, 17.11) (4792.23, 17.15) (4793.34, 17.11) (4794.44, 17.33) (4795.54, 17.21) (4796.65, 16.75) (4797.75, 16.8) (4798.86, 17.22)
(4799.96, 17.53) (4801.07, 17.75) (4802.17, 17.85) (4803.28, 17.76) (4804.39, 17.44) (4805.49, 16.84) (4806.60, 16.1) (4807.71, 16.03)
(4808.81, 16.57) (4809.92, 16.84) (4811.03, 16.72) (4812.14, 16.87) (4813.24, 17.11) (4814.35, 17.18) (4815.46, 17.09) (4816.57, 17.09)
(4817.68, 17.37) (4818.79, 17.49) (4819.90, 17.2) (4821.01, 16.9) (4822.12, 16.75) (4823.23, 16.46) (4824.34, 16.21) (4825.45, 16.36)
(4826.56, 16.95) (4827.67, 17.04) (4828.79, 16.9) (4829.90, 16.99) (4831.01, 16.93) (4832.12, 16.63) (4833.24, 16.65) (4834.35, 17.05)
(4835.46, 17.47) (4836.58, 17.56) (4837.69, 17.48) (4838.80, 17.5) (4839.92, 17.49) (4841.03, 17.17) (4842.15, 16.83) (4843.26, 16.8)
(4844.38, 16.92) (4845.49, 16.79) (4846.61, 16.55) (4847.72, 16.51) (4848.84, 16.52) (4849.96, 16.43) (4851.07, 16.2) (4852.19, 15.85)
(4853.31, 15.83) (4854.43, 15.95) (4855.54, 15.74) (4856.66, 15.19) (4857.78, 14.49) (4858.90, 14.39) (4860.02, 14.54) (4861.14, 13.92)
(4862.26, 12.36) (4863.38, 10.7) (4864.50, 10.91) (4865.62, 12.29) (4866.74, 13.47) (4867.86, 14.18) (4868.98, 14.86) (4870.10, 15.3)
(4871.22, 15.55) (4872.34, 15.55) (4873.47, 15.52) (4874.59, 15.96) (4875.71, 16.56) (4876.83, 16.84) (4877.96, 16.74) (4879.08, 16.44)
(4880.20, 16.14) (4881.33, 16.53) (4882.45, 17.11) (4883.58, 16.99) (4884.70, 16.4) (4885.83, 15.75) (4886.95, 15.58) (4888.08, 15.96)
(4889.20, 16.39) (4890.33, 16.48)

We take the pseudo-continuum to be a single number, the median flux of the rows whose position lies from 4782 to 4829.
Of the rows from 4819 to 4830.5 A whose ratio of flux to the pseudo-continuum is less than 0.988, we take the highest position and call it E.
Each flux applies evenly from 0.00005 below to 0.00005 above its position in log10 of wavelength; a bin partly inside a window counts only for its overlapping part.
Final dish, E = 4825.45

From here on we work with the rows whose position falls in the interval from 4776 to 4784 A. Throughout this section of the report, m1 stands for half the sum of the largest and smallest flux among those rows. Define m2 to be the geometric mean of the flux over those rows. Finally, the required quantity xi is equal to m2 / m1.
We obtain 1.000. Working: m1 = 17.1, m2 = 17.1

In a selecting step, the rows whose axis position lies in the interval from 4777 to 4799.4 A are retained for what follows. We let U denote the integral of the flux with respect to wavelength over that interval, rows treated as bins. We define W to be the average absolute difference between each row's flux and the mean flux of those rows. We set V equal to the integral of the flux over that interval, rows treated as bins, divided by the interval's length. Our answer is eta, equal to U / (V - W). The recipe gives 22.7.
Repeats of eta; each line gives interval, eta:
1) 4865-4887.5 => 23.9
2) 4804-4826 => 22.5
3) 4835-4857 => 22.8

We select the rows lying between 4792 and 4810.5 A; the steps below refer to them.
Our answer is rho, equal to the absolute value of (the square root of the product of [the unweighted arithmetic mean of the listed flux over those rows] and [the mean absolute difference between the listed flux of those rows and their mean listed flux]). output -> 2.69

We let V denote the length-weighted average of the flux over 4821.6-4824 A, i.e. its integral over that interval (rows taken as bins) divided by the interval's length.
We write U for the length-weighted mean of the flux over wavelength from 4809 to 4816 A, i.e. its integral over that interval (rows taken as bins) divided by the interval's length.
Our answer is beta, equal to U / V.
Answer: 1.02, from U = 16.9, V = 16.6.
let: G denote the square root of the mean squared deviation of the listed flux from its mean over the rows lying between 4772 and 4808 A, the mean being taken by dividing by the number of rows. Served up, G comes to 0.39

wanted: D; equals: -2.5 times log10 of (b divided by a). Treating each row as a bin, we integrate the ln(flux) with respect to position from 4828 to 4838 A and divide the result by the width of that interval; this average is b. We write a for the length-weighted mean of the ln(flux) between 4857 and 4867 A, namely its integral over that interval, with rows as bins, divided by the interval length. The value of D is -0.111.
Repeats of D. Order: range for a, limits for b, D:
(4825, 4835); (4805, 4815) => 0.004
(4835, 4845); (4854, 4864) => 0.082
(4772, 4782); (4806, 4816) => 0.010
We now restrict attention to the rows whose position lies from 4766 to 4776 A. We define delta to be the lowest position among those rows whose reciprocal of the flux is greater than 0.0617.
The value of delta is 4766.92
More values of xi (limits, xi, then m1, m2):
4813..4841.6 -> 1.009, 16.9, 17.0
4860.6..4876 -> 1.024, 13.6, 14.0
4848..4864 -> 1.085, 13.6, 14.8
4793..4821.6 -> 1.008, 16.9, 17.1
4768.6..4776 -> 0.998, 17.3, 17.3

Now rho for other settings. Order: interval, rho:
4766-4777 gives 2.51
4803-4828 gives 2.42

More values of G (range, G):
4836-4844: 0.31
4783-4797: 0.25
